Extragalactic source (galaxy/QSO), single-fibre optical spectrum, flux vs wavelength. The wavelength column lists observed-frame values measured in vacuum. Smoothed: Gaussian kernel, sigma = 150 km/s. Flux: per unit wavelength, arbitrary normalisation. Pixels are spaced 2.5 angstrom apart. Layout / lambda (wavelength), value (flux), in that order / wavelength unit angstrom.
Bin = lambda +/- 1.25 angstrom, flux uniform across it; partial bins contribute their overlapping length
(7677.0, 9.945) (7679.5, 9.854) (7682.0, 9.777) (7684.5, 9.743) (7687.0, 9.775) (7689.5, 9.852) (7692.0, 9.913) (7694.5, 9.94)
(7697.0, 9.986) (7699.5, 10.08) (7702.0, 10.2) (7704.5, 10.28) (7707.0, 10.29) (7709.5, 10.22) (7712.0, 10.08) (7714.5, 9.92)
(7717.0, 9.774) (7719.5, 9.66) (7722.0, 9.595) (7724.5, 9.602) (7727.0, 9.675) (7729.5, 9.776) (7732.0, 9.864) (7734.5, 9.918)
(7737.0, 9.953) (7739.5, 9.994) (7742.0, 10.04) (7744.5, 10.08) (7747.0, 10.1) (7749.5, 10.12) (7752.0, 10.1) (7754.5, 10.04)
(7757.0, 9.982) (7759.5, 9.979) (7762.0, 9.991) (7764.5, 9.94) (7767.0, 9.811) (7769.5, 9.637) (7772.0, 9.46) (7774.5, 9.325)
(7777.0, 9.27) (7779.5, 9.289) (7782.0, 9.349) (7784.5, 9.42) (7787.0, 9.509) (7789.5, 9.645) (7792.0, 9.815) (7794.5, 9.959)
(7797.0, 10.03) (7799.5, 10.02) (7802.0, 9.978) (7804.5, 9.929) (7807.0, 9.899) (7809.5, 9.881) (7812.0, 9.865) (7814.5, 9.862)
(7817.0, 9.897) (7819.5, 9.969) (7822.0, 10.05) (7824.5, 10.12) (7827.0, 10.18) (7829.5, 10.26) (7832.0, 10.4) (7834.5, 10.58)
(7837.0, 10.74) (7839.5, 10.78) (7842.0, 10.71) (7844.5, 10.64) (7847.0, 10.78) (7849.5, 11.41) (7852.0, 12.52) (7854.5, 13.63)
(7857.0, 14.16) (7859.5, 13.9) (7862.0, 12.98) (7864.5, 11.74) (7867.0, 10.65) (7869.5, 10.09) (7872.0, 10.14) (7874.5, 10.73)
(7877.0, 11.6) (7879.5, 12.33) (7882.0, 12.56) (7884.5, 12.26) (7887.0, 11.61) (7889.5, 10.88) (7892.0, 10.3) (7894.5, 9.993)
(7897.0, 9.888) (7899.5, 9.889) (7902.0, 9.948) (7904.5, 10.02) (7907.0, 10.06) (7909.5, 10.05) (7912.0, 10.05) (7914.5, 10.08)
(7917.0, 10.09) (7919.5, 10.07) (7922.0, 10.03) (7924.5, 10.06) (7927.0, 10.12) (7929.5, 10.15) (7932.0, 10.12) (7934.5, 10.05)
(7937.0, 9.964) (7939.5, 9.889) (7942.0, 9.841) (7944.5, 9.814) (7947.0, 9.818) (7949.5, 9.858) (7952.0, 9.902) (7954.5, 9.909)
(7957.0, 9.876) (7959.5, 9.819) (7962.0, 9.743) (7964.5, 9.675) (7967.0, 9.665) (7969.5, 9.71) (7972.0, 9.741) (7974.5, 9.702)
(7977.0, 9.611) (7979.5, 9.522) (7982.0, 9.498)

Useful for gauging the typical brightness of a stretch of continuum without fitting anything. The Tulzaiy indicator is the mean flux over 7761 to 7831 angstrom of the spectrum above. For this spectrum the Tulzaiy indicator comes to 9.8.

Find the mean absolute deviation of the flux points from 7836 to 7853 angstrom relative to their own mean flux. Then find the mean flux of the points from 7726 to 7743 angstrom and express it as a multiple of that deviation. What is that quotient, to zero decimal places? 20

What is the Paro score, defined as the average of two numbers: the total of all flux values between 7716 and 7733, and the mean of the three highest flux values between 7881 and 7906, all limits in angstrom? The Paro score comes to 40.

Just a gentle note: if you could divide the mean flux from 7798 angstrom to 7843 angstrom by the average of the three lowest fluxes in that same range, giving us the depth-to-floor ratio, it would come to 1.03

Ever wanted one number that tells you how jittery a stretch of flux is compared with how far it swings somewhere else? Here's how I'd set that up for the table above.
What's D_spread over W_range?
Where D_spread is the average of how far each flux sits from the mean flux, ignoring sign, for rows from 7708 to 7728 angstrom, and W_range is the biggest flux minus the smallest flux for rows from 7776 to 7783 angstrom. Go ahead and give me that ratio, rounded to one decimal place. 2.4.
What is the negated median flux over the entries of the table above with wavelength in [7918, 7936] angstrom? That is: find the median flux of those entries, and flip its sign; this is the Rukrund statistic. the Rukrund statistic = -10.1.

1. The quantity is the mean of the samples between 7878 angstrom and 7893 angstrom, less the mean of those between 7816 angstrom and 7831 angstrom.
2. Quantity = 1.6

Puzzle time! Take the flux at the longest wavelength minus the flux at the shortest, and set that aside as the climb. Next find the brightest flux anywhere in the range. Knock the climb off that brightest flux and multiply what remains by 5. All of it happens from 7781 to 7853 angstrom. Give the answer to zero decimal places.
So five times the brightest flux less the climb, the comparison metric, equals 47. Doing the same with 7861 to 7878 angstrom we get 72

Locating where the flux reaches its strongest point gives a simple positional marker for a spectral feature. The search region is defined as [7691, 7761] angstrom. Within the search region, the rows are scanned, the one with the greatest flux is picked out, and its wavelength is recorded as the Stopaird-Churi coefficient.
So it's 7707.0 angstrom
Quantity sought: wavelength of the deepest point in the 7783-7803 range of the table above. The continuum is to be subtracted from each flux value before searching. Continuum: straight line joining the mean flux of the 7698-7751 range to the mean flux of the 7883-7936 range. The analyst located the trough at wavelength 7784.5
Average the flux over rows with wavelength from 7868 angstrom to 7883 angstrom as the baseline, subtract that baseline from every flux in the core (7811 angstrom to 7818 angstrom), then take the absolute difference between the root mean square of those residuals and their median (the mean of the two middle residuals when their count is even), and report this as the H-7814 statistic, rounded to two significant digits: 2.7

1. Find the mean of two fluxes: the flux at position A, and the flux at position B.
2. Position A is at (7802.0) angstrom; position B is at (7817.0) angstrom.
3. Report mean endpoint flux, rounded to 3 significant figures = 9.94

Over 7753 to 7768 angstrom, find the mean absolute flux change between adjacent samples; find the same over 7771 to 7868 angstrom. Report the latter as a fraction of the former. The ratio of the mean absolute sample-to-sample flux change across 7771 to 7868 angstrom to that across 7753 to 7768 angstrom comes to 4.8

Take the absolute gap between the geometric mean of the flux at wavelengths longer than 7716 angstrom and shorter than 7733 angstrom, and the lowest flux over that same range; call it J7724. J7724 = 0.11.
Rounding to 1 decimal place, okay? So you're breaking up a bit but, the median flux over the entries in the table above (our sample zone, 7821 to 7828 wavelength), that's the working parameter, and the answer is 10.1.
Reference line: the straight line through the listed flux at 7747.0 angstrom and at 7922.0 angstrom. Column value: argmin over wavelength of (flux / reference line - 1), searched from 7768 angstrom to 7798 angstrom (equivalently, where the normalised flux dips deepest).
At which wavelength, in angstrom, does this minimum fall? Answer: 7777.0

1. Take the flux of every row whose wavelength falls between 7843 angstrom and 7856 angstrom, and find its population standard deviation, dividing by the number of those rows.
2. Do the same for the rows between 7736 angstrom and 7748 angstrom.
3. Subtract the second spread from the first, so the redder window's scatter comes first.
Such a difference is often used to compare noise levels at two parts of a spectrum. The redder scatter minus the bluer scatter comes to 1.1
